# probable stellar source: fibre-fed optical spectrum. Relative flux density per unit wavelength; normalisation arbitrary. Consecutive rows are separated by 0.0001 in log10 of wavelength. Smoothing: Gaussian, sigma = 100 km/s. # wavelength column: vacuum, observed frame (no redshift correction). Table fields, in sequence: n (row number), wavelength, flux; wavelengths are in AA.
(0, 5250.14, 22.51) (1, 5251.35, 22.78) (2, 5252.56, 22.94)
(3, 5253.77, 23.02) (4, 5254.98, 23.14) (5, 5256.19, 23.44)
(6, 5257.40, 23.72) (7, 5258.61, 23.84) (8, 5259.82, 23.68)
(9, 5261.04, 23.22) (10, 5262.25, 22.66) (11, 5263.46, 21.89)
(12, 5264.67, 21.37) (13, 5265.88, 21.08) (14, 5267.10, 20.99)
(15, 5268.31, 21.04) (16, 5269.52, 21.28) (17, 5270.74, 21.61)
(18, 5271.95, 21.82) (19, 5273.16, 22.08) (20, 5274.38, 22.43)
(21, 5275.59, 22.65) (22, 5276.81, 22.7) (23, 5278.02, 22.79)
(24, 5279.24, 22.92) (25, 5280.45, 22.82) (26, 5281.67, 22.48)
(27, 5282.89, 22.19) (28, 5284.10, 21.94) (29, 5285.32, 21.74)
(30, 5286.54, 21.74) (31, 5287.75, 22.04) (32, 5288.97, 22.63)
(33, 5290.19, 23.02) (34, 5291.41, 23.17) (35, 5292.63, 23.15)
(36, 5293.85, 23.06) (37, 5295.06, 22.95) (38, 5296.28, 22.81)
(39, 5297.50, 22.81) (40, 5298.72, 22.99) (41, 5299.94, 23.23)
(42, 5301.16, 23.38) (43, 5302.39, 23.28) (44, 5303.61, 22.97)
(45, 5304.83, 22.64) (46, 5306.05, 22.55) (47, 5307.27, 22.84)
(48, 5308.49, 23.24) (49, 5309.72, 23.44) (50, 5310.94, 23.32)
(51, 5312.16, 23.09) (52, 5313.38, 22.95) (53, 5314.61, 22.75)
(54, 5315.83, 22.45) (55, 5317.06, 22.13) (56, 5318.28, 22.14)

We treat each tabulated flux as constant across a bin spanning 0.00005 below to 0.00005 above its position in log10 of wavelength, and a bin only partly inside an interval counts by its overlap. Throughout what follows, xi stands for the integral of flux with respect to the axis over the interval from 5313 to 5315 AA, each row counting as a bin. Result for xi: 46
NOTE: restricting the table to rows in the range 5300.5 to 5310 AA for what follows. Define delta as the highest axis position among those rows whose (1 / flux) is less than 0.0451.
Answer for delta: 5309.72 AA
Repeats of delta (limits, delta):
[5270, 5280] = 5279.24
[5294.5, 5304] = 5303.61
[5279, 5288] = 5282.89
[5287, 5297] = 5296.28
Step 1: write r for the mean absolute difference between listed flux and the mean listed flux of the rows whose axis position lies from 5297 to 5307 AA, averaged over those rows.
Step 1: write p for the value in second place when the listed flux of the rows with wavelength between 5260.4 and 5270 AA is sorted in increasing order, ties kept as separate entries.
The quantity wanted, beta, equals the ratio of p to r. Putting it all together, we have 88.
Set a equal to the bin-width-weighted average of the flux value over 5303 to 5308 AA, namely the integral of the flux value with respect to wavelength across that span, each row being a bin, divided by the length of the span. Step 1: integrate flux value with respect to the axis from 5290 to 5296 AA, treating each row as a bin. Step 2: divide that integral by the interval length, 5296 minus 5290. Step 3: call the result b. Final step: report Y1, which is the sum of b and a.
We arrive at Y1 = 45.87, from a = 22.80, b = 23.1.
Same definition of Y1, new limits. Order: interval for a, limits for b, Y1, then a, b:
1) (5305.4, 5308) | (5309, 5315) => 45.88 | 22.77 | 23.1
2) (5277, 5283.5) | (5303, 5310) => 45.58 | 22.66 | 22.9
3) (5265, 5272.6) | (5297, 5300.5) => 44.33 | 21.32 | 23.0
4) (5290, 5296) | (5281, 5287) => 45.08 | 23.07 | 22.0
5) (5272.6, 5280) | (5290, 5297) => 45.64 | 22.60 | 23.0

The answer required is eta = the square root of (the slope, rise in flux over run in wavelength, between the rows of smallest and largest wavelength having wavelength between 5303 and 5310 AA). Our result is 0.28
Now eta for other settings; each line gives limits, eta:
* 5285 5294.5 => 0.39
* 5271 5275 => 0.50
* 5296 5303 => 0.28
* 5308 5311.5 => 0.18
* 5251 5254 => 0.31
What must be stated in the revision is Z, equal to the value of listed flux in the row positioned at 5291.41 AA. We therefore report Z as 23.17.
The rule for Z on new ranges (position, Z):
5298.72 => 22.99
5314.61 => 22.75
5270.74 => 21.61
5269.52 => 21.28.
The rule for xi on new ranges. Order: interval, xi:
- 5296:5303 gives 161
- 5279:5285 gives 134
